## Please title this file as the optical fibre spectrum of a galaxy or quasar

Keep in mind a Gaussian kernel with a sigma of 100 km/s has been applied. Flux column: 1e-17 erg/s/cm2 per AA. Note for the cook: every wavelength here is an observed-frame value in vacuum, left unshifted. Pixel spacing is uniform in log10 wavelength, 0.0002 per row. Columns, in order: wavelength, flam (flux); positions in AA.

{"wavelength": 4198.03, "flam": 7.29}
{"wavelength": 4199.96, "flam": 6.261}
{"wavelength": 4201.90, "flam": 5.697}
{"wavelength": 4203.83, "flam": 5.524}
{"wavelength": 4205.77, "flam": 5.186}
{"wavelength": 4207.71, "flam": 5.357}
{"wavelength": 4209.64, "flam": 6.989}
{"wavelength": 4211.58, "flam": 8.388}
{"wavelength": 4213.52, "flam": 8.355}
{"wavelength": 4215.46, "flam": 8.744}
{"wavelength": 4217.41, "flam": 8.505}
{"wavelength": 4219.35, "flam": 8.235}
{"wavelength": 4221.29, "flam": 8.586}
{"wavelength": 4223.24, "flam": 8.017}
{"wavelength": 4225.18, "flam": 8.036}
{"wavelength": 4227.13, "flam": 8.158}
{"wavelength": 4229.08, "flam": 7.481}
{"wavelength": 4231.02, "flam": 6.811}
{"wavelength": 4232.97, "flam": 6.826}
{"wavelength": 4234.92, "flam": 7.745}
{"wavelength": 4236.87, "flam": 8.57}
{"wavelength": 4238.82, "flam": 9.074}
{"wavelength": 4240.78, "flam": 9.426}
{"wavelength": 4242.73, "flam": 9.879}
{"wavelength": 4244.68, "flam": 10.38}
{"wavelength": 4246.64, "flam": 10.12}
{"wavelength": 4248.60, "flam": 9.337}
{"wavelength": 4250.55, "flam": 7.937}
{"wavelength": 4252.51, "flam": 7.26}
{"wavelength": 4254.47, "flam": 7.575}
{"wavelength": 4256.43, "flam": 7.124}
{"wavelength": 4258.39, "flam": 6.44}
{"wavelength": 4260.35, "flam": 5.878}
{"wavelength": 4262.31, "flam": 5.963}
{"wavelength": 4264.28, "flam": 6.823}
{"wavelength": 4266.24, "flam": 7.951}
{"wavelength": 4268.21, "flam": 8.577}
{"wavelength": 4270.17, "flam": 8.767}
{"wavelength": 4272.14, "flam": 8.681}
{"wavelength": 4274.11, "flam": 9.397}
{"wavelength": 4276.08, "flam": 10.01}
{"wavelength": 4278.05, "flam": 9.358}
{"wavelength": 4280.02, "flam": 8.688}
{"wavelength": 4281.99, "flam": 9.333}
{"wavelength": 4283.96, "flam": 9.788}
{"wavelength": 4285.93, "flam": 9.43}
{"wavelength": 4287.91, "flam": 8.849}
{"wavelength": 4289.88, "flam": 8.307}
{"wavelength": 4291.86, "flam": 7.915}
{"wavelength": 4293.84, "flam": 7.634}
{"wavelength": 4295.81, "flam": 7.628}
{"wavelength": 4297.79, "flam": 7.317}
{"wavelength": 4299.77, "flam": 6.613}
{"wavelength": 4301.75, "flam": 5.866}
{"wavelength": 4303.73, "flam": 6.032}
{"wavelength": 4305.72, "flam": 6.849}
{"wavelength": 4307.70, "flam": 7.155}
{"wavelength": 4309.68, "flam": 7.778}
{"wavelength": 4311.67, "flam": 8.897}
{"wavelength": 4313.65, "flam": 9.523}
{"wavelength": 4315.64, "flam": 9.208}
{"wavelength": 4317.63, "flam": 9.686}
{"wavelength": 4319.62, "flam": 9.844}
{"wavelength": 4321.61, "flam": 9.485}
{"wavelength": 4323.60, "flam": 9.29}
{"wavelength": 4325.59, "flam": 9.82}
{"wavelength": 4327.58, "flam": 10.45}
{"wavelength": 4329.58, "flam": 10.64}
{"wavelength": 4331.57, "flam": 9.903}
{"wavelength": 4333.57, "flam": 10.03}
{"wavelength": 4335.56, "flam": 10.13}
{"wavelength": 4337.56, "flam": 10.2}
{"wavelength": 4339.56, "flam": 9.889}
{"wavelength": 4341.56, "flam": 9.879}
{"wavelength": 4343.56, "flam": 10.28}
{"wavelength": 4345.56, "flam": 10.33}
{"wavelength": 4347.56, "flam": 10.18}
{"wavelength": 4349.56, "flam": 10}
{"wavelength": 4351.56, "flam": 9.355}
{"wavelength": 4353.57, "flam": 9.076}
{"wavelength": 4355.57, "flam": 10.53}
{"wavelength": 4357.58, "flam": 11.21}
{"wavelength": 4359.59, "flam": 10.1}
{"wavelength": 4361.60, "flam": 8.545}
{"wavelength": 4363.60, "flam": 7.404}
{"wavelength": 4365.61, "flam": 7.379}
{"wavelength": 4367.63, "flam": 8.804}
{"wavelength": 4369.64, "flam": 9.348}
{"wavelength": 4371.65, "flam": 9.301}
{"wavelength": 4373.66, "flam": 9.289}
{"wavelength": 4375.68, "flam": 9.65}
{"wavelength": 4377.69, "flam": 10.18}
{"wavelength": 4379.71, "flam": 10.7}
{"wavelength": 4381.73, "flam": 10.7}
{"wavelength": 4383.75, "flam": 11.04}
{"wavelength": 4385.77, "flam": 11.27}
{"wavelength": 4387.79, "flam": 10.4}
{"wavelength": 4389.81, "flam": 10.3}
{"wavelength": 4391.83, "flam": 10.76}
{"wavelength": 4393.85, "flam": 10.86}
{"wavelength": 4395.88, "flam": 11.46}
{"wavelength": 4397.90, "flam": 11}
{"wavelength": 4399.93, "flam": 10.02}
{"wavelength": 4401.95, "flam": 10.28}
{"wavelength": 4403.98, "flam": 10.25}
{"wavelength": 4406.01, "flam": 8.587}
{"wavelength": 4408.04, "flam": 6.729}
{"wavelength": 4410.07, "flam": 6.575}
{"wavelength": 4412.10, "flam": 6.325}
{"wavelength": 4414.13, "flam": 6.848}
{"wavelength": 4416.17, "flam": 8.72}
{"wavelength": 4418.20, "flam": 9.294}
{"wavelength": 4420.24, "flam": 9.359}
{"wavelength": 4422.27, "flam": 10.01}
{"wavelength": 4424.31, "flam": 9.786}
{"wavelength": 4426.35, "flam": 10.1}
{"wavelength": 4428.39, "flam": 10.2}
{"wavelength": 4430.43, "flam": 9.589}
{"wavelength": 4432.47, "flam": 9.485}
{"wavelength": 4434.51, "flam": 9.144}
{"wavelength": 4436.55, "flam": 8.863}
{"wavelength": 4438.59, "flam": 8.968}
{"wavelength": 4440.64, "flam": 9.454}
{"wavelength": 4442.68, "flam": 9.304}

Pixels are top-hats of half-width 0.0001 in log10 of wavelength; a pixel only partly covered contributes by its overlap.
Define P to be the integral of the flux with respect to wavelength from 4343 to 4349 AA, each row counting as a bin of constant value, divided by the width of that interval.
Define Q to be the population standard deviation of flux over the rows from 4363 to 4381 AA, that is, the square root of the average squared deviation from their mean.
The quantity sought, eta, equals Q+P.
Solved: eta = 11.3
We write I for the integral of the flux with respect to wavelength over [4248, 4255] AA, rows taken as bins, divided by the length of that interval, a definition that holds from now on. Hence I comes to 8.0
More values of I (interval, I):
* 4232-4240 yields 8.1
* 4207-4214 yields 7.3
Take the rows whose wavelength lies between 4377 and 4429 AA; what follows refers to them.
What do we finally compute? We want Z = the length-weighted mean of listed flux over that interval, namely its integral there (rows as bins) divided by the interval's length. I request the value 9.7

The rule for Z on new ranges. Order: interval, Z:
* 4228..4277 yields 8.2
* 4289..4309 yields 7.1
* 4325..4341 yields 10.1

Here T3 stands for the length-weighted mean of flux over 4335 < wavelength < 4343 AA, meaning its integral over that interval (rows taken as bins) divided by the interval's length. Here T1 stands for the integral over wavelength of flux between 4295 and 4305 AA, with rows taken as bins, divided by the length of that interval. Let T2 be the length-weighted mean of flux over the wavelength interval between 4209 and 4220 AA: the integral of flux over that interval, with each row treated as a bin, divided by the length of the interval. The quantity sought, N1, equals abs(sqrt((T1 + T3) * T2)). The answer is 11.73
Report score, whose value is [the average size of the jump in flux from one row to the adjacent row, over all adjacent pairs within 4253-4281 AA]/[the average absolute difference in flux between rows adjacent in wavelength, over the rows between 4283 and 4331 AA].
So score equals 1.24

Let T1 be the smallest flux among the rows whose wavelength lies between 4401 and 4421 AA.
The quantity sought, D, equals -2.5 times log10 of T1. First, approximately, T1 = 6.325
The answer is -2.00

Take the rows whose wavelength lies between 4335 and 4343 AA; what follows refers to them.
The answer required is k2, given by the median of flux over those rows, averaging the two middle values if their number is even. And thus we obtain 10.0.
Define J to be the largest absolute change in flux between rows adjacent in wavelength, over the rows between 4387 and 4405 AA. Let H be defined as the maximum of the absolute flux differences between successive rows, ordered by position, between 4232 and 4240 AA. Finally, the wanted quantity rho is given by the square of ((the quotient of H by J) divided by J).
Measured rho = 1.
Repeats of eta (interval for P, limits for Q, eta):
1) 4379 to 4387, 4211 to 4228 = 11.1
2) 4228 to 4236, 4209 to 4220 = 7.8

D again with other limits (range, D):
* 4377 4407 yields -2.33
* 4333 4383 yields -2.17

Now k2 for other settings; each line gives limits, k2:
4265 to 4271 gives 8.6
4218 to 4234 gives 8.0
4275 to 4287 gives 9.4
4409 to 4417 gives 6.7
